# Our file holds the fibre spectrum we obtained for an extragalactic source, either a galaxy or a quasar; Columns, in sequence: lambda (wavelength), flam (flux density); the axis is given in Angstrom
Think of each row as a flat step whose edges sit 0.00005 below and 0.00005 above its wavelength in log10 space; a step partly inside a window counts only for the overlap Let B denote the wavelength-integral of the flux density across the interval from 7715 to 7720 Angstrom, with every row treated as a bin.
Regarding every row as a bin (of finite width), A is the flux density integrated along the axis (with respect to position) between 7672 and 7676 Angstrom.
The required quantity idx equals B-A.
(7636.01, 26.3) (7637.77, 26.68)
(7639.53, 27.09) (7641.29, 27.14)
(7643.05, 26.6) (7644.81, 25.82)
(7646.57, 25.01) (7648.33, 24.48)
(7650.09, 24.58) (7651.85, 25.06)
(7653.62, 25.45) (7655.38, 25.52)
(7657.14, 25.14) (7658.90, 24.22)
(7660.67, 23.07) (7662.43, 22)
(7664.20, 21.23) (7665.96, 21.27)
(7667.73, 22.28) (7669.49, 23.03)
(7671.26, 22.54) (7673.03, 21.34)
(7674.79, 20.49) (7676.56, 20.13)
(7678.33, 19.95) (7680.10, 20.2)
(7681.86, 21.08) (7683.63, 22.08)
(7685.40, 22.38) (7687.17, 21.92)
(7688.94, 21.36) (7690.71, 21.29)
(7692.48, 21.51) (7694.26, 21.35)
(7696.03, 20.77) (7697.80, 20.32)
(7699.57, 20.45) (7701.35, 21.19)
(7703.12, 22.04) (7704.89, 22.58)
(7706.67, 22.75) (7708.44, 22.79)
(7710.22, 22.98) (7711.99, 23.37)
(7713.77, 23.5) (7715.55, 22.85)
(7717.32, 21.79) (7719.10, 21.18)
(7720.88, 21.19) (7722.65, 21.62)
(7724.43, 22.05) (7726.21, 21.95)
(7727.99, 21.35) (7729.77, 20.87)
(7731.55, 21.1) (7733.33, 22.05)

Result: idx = 26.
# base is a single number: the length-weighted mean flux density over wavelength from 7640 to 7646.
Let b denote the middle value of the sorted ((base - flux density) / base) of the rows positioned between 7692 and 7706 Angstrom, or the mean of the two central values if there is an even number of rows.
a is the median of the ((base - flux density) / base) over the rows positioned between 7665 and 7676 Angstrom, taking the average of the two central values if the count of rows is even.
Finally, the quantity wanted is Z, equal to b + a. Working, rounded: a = 0.176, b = 0.20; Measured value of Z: 0.373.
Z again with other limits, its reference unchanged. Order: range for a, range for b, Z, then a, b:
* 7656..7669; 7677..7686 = 0.362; 0.159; 0.20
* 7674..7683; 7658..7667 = 0.406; 0.237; 0.17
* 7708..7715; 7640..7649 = 0.150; 0.125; 0.02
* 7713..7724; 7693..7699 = 0.396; 0.180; 0.22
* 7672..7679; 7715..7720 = 0.410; 0.233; 0.18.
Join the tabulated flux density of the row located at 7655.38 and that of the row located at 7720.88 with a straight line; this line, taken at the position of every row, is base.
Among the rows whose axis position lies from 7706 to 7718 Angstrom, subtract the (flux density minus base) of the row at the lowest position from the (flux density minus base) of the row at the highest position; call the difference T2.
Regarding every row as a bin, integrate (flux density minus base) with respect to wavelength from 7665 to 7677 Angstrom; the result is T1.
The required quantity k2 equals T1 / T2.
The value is 134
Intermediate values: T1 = -34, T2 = -0.26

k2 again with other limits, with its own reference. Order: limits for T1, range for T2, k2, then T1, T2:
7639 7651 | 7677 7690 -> -2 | -5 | 2.11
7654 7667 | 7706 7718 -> 97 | -25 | -0.26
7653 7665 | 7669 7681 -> 8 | -18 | -2.13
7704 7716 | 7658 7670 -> -26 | 13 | -0.49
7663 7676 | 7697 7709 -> -12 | -37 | 3.17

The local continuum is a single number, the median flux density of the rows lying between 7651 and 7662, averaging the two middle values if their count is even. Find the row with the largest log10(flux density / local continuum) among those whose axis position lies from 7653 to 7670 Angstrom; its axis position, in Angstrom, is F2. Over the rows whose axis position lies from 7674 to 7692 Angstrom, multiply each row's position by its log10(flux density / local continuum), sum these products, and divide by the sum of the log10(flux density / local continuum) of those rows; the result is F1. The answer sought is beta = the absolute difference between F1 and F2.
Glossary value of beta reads 26.6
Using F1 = 7681.9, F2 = 7655.38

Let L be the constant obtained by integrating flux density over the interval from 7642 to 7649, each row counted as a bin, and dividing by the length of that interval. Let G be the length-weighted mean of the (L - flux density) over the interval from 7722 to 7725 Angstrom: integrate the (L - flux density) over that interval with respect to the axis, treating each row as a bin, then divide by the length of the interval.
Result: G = 3.7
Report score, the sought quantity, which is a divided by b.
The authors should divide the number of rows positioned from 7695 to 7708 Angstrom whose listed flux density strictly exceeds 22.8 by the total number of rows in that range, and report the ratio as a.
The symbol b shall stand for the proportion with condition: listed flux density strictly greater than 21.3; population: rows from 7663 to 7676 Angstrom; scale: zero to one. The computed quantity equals 0.0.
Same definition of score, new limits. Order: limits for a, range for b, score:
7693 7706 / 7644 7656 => 0.0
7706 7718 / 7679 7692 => 1.0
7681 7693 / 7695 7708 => 0.0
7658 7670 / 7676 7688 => 1.0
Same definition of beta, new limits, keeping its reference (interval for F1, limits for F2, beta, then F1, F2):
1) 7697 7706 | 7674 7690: 15.3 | 7700.7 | 7685.40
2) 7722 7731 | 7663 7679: 57.0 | 7726.5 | 7669.49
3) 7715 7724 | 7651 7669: 64.1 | 7719.4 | 7655.38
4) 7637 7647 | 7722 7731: 83.7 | 7640.7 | 7724.43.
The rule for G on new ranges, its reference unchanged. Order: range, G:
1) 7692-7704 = 4.5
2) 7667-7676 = 3.7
